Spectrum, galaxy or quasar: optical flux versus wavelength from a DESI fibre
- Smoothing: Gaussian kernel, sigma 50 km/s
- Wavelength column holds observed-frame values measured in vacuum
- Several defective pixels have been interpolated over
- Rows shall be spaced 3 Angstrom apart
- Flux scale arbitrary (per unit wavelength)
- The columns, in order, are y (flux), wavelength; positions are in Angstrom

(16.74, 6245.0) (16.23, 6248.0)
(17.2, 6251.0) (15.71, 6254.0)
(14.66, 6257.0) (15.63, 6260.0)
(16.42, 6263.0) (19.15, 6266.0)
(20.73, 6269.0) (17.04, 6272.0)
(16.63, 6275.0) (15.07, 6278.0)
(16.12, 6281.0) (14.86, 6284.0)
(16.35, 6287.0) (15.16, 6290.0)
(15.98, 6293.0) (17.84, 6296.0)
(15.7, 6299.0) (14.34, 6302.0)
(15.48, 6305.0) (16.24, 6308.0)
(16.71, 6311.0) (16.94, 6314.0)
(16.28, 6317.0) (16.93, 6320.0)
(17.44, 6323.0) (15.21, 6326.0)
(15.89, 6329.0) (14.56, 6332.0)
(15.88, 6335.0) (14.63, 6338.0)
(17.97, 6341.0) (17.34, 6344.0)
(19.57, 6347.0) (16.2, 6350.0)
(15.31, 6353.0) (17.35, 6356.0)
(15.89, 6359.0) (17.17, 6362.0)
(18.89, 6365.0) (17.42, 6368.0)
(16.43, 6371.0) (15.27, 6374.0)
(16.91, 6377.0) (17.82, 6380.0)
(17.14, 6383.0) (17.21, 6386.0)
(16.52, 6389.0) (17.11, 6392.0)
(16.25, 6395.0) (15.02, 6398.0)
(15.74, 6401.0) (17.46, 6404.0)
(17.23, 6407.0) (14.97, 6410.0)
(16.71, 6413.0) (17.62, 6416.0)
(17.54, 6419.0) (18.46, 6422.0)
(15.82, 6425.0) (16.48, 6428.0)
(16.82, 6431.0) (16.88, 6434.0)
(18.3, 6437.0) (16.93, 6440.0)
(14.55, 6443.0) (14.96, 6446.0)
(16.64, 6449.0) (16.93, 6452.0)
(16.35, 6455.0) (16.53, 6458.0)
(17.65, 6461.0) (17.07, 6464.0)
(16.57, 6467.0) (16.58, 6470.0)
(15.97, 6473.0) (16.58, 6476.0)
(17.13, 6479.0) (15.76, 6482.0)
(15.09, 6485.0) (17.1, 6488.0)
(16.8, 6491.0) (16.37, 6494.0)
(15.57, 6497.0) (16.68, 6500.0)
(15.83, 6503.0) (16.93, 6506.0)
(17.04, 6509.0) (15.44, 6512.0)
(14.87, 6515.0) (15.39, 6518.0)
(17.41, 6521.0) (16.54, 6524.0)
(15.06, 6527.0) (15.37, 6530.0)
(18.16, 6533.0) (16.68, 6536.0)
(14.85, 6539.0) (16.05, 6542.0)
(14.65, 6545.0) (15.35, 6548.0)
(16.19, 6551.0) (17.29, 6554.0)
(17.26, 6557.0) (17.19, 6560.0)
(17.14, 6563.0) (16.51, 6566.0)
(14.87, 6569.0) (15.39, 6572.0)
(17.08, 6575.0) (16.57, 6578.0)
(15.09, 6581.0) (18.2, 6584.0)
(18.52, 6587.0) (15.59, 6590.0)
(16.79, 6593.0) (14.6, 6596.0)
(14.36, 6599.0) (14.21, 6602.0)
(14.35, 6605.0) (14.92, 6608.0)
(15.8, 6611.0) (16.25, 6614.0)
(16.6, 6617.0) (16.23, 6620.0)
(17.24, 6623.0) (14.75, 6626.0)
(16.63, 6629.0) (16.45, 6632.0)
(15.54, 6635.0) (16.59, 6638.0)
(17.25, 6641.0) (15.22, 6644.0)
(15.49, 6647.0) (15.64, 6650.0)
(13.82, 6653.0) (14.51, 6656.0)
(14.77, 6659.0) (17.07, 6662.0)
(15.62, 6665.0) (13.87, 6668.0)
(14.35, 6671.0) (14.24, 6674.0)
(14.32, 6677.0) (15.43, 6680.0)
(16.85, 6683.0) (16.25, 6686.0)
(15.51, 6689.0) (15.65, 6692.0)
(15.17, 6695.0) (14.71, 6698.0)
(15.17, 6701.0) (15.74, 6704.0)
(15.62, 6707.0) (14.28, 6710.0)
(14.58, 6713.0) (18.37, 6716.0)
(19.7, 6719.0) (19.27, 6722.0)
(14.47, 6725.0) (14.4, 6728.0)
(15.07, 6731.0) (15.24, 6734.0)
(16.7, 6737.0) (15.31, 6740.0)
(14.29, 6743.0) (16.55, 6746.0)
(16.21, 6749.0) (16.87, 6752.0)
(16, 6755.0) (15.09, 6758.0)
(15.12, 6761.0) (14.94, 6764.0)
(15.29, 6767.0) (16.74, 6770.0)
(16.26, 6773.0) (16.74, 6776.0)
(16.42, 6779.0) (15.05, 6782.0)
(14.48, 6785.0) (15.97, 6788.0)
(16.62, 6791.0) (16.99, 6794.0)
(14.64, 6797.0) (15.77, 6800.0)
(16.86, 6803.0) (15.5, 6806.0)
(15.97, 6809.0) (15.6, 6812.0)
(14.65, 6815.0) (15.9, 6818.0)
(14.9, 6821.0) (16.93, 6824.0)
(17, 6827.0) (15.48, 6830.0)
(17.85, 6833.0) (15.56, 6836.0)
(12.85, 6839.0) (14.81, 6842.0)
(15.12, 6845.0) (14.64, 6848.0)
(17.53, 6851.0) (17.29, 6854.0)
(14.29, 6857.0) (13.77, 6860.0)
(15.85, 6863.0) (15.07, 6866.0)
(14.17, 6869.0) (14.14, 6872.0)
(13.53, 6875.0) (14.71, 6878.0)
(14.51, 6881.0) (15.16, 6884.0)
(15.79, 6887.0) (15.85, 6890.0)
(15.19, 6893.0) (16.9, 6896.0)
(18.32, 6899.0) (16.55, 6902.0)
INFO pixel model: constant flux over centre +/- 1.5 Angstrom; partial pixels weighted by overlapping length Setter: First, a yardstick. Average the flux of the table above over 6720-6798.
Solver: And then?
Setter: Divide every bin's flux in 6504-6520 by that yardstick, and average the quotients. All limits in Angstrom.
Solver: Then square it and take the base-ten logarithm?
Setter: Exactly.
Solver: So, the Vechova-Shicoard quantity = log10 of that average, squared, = 0.01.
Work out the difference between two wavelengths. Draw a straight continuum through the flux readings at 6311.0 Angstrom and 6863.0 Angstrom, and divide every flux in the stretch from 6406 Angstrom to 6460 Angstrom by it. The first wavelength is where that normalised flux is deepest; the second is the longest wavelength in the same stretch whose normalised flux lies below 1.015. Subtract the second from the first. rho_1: -15 Angstrom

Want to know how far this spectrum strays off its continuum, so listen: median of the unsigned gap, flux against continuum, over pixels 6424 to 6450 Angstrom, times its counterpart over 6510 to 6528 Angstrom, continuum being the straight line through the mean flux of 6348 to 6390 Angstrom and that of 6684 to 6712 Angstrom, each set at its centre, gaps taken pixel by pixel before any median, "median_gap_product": 0.4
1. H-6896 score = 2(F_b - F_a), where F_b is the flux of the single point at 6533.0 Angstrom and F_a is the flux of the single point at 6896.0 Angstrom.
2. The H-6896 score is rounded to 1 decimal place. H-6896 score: 2.5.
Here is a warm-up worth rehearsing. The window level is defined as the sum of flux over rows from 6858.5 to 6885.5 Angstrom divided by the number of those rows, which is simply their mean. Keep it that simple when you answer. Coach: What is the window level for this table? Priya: 14.5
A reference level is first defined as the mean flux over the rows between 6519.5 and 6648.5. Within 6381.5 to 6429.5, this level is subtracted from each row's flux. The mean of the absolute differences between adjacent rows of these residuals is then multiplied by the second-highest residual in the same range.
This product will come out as 1.55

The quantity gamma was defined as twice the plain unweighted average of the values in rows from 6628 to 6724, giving 31.5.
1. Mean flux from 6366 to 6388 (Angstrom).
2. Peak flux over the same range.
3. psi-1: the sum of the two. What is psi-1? 34.7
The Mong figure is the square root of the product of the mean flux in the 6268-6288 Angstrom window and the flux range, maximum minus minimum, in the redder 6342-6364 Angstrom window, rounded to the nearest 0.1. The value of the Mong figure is 8.4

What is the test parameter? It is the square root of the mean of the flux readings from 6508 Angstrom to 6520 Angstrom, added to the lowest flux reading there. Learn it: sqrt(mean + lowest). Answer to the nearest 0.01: 5.53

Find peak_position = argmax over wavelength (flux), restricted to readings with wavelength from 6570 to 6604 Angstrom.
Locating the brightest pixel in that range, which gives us 6587.0 Angstrom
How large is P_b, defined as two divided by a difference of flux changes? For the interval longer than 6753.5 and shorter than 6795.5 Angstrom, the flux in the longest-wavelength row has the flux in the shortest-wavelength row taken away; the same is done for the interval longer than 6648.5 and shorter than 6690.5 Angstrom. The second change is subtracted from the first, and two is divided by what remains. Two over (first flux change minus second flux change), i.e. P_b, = 1.79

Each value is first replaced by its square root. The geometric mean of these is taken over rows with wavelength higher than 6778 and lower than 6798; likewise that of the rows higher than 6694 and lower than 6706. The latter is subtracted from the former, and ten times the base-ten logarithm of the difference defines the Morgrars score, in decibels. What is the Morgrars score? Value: -11.8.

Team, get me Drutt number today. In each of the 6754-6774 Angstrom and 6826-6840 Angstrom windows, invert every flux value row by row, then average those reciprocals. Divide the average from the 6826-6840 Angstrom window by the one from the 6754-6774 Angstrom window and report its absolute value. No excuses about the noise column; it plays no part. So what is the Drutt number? 1.00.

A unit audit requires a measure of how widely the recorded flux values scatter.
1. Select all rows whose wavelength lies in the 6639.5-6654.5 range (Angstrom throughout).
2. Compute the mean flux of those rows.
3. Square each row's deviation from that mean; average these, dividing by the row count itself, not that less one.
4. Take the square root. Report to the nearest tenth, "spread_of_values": 1.1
